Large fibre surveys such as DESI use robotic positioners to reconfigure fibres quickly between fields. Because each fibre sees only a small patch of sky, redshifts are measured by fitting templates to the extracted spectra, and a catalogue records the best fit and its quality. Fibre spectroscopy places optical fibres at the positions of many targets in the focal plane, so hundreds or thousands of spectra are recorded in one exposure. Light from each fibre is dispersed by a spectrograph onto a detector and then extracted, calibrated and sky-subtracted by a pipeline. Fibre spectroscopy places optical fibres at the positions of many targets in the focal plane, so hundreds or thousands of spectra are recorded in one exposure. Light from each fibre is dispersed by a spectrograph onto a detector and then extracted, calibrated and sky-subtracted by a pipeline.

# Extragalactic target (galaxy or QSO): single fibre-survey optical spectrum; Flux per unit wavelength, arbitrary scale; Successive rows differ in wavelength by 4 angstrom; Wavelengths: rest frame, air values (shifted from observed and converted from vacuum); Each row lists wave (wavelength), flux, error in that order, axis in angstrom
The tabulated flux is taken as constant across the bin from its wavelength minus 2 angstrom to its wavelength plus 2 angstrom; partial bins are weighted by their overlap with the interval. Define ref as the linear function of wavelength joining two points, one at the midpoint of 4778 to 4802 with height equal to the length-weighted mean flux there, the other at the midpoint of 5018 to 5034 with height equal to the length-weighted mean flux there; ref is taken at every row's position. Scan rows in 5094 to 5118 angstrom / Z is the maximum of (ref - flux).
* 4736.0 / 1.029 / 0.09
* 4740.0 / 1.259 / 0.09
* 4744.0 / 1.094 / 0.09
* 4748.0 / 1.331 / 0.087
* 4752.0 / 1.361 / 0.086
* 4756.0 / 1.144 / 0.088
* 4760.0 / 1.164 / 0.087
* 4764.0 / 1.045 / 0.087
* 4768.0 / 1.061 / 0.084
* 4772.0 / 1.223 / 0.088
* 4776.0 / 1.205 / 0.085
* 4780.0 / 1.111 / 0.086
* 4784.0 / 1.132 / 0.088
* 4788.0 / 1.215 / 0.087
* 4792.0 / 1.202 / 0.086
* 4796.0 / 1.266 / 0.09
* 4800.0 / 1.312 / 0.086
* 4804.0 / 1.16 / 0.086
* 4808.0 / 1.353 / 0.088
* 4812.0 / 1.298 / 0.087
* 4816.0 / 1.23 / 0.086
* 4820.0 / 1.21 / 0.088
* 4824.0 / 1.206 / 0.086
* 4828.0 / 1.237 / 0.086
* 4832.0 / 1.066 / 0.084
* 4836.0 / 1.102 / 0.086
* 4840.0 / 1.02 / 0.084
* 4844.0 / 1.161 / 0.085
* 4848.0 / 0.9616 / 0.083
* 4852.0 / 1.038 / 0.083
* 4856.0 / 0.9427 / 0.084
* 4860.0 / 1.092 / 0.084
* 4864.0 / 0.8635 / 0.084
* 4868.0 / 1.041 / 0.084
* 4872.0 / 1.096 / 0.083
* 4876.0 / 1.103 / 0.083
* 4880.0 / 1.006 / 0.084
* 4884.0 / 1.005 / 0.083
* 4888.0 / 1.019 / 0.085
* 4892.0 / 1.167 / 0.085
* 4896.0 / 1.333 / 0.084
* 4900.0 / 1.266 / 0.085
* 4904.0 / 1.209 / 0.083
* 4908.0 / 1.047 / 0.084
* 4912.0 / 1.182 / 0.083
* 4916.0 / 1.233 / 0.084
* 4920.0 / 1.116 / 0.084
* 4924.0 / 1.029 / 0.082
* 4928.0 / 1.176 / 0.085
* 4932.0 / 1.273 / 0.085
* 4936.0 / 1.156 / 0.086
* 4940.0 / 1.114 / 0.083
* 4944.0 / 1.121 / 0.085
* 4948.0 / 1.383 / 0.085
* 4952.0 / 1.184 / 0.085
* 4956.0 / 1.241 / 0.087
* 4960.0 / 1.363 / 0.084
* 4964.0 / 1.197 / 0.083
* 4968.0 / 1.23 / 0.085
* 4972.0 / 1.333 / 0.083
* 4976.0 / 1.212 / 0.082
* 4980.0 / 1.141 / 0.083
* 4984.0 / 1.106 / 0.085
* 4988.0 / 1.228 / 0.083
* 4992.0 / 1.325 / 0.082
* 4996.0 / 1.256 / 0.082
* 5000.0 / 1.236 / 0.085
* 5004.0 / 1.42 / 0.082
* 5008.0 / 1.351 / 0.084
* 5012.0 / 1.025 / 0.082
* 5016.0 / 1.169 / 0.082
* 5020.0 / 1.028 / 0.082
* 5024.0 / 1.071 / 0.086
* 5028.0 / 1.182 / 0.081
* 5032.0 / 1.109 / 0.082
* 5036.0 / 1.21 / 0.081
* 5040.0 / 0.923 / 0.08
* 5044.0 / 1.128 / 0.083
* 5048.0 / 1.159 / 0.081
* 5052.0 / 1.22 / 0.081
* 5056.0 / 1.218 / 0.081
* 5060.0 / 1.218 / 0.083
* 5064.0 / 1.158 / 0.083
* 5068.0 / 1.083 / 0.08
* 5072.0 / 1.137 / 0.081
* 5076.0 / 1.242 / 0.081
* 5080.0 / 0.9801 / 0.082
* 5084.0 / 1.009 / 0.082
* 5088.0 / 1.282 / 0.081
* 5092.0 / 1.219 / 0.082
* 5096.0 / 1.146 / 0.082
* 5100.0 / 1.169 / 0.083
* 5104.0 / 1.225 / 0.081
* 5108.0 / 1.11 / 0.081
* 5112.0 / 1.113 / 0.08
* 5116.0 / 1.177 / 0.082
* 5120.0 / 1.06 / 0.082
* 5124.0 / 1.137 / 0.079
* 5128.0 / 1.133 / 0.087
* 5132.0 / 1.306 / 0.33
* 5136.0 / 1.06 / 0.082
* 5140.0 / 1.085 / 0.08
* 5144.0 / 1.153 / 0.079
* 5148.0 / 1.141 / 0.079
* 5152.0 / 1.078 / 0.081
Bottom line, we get -0.05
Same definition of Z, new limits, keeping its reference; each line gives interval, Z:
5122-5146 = -0.01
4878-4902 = 0.16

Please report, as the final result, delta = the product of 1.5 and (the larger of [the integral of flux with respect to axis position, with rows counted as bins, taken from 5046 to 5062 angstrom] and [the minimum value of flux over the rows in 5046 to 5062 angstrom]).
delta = 28.9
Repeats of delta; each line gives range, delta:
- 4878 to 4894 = 25.2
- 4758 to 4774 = 27.0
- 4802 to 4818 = 30.2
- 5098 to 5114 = 27.7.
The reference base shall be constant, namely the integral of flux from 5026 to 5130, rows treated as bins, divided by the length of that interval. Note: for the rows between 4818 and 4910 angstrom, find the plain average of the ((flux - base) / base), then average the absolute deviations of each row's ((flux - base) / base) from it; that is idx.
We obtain 0.079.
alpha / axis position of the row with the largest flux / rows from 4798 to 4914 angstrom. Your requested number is 4808.0 angstrom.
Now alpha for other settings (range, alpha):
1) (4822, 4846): 4828.0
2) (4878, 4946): 4896.0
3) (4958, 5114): 5004.0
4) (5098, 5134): 5132.0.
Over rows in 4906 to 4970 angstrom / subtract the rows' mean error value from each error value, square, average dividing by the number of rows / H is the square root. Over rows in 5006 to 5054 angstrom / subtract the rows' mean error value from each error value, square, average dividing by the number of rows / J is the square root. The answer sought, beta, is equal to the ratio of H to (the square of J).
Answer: 506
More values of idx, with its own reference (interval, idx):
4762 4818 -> 0.062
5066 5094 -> 0.084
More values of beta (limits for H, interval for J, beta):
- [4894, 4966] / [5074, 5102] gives 2922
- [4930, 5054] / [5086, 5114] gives 2149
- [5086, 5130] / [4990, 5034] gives 885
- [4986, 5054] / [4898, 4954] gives 1272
